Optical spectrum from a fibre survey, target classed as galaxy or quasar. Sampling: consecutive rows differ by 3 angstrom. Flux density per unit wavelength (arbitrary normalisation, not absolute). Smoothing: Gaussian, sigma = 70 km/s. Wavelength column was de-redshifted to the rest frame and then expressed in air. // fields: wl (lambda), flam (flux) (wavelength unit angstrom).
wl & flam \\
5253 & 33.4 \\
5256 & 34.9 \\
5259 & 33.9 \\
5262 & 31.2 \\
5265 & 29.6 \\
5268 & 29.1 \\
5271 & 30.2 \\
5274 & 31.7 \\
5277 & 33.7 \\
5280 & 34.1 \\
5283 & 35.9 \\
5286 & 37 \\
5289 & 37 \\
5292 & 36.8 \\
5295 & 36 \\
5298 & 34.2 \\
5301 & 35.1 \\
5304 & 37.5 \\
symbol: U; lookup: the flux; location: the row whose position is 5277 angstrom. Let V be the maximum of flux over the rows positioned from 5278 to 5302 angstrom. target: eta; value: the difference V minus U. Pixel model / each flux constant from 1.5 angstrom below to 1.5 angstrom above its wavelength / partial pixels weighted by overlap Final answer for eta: 3.3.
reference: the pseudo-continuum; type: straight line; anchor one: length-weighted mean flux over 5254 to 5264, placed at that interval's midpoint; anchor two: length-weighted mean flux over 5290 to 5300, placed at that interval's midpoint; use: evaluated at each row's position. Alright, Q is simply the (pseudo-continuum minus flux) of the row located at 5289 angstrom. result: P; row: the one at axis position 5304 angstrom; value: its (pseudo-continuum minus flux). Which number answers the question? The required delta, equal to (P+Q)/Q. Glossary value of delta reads 1.7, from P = -1.2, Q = -1.7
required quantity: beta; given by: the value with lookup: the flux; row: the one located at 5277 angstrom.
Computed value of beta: 33.7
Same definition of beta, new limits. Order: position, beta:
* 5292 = 36.8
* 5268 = 29.1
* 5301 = 35.1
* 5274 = 31.7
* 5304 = 37.5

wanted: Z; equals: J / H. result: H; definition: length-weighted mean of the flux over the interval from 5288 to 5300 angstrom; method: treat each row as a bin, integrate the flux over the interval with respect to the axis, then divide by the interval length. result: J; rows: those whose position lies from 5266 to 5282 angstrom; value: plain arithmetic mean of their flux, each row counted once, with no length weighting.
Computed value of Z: 0.88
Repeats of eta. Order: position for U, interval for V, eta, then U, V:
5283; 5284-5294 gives 1.1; 35.9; 37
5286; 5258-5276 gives -3.1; 37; 33.9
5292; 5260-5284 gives -0.9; 36.8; 35.9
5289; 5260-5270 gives -5.8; 37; 31.2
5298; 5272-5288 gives 2.8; 34.2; 37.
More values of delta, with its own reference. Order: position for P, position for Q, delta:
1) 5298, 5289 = 0.0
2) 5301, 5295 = -2.5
